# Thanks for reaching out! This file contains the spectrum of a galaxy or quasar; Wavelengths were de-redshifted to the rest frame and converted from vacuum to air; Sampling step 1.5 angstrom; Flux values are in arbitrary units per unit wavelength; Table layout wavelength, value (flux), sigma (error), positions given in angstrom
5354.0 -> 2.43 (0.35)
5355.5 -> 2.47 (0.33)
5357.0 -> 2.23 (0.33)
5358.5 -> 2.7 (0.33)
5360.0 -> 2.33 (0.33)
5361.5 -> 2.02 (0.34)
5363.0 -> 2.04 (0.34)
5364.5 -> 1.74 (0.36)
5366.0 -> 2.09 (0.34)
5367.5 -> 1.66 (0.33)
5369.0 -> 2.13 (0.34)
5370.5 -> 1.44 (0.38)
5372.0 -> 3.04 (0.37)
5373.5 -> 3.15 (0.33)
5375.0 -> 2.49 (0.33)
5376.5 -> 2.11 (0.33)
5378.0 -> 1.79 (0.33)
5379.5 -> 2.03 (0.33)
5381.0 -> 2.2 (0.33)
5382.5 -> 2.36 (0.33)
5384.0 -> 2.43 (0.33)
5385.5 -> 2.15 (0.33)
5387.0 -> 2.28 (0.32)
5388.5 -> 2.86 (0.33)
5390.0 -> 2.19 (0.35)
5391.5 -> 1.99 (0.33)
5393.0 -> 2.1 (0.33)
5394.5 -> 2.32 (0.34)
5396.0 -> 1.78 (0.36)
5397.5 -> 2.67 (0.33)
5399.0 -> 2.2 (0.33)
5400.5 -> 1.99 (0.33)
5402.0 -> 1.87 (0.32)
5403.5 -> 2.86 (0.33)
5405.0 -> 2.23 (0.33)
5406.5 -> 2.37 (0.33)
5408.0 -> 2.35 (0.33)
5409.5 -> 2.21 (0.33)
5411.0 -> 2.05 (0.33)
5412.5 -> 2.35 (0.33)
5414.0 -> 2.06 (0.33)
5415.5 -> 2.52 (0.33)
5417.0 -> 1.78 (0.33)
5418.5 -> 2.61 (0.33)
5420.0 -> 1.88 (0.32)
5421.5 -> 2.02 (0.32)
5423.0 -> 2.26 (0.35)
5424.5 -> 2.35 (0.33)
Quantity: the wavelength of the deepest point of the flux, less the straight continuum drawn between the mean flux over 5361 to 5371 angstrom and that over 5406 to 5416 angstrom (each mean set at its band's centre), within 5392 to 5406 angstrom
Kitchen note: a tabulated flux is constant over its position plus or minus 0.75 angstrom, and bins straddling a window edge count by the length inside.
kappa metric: 5396.0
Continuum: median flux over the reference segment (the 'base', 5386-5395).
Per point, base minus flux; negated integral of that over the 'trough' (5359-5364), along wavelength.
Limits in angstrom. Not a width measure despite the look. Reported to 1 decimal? -0.5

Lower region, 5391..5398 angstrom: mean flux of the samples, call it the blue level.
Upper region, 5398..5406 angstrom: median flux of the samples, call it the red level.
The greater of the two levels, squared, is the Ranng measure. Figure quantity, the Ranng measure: 4.84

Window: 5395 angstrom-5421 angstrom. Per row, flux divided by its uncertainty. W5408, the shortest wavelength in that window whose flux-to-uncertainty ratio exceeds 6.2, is 5397.5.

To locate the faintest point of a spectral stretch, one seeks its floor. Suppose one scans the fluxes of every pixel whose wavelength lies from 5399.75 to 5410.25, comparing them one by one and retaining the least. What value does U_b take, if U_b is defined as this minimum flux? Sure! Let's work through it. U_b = 1.87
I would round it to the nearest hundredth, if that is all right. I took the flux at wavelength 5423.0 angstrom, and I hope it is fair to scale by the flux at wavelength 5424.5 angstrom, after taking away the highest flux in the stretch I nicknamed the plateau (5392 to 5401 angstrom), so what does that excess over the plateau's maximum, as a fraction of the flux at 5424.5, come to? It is -0.17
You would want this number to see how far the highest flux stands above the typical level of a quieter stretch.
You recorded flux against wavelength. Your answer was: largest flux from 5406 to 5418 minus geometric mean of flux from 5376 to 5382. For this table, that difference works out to 0.49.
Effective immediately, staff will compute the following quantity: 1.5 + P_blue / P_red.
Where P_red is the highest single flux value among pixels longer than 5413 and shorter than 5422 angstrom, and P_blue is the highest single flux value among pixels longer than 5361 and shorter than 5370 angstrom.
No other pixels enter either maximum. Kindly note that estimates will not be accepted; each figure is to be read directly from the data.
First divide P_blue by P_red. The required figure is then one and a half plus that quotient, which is 2.32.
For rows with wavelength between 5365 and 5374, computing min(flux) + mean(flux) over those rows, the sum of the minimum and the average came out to 3.7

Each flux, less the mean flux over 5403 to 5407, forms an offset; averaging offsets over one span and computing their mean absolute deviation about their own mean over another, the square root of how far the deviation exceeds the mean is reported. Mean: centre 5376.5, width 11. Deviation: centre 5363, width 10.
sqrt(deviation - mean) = 0.58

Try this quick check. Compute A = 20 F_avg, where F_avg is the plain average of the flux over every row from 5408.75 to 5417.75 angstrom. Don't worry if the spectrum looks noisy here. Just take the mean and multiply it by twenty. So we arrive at 43.2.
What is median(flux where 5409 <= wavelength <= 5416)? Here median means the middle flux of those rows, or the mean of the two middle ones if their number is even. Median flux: 2.21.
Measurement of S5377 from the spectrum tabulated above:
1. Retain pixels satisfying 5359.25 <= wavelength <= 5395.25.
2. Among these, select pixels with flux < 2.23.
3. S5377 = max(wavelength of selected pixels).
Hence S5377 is 5393.0 angstrom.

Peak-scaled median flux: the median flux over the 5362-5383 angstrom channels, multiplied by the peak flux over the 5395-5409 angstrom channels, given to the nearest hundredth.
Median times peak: 6.01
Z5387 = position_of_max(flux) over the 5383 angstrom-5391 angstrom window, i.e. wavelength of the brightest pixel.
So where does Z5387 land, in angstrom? 5388.5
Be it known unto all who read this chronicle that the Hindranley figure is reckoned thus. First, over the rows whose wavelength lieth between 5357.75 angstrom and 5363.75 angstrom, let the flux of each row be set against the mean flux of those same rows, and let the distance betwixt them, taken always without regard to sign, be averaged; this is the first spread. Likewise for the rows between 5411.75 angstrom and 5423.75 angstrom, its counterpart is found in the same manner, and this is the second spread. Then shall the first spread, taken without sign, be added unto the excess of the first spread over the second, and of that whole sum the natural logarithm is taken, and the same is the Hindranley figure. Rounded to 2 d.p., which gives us -1.45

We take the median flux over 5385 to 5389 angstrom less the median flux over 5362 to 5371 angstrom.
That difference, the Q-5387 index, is 0.4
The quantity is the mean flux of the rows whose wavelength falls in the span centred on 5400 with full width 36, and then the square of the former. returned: 5.1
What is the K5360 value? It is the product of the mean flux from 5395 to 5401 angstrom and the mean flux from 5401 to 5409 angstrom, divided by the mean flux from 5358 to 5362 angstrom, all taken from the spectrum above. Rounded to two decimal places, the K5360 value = 2.15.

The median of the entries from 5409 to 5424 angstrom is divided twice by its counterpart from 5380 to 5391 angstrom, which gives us 0.41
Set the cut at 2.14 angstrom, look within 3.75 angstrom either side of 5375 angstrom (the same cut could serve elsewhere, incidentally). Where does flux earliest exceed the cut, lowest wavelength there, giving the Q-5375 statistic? 5372.0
